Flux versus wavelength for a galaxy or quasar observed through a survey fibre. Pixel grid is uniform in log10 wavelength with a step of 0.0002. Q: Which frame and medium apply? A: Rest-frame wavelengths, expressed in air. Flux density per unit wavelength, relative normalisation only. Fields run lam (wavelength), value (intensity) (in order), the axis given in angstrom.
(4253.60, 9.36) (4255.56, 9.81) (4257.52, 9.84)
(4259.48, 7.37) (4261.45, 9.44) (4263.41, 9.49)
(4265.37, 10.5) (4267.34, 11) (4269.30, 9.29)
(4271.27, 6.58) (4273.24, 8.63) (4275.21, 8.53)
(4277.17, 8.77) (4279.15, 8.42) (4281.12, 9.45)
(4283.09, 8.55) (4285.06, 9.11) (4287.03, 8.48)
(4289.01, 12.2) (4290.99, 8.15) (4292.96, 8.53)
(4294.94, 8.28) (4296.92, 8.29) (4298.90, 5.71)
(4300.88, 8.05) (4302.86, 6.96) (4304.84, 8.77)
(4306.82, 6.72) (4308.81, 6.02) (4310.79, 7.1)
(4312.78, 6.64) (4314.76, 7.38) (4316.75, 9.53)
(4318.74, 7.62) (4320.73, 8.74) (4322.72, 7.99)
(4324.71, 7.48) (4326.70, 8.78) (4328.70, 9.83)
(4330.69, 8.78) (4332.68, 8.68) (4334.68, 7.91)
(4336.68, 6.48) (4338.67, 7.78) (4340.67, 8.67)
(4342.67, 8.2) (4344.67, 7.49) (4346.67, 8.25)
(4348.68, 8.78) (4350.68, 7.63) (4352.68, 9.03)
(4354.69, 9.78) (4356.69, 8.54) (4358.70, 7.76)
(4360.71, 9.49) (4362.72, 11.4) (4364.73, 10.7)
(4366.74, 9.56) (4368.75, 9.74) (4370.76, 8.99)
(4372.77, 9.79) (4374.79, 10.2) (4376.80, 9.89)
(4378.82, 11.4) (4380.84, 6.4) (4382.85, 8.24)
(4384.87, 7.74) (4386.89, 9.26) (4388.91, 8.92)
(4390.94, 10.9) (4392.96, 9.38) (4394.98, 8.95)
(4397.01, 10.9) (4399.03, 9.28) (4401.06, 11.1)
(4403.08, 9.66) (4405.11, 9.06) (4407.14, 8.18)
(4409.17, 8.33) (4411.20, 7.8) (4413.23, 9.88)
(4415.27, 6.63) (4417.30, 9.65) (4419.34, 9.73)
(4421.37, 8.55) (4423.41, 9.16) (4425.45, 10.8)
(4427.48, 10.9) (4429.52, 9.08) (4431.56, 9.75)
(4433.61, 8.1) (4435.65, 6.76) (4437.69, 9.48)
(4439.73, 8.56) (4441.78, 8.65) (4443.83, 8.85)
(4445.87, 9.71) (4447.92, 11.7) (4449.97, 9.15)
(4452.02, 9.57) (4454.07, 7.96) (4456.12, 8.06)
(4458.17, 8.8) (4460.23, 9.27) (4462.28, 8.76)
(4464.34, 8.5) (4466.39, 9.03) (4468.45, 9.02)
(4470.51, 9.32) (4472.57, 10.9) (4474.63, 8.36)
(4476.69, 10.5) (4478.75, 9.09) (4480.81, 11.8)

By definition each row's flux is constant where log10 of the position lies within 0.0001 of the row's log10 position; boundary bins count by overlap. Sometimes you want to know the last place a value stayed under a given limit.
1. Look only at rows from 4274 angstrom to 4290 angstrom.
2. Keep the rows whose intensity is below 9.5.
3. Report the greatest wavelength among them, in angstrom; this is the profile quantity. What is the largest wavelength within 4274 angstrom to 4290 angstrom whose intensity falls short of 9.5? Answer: 4287.03 angstrom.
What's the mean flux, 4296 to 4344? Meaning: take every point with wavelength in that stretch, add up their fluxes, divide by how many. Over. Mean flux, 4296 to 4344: 7.84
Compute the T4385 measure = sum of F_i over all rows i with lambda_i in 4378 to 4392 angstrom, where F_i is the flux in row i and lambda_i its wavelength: 63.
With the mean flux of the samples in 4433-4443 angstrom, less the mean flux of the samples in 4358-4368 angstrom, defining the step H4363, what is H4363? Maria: -1.5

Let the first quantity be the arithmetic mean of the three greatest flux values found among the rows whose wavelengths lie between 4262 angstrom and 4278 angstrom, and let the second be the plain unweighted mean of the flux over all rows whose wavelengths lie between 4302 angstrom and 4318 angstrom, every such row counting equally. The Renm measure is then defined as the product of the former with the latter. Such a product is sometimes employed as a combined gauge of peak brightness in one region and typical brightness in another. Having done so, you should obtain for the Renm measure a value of 76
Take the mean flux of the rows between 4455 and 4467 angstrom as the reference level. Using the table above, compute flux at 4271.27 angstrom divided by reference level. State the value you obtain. 0.75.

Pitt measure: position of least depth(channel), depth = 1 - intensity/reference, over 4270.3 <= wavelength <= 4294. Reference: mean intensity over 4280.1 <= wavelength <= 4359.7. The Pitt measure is 4289.01 angstrom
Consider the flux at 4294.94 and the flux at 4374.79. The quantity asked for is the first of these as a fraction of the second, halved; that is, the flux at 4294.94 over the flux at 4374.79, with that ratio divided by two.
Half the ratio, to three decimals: 0.406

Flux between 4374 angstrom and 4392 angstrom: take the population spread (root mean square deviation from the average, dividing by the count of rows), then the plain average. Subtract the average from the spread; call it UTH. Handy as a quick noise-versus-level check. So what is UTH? -7.7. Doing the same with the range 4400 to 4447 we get -7.9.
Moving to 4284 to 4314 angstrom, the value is -6.4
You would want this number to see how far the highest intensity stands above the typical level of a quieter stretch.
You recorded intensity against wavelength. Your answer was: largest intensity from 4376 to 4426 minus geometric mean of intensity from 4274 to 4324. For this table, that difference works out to 3.34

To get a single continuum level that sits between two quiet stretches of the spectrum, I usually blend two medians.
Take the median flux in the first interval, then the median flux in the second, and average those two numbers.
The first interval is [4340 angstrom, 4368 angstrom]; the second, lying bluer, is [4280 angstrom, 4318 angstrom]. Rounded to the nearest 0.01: 8.50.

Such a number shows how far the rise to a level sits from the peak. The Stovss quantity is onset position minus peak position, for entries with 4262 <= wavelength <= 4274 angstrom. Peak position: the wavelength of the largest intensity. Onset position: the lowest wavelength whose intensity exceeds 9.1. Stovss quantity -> -3.9 angstrom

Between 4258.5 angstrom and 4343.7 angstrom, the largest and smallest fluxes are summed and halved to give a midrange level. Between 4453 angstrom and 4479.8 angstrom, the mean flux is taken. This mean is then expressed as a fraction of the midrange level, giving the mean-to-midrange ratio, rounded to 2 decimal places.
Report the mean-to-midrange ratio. 1.01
